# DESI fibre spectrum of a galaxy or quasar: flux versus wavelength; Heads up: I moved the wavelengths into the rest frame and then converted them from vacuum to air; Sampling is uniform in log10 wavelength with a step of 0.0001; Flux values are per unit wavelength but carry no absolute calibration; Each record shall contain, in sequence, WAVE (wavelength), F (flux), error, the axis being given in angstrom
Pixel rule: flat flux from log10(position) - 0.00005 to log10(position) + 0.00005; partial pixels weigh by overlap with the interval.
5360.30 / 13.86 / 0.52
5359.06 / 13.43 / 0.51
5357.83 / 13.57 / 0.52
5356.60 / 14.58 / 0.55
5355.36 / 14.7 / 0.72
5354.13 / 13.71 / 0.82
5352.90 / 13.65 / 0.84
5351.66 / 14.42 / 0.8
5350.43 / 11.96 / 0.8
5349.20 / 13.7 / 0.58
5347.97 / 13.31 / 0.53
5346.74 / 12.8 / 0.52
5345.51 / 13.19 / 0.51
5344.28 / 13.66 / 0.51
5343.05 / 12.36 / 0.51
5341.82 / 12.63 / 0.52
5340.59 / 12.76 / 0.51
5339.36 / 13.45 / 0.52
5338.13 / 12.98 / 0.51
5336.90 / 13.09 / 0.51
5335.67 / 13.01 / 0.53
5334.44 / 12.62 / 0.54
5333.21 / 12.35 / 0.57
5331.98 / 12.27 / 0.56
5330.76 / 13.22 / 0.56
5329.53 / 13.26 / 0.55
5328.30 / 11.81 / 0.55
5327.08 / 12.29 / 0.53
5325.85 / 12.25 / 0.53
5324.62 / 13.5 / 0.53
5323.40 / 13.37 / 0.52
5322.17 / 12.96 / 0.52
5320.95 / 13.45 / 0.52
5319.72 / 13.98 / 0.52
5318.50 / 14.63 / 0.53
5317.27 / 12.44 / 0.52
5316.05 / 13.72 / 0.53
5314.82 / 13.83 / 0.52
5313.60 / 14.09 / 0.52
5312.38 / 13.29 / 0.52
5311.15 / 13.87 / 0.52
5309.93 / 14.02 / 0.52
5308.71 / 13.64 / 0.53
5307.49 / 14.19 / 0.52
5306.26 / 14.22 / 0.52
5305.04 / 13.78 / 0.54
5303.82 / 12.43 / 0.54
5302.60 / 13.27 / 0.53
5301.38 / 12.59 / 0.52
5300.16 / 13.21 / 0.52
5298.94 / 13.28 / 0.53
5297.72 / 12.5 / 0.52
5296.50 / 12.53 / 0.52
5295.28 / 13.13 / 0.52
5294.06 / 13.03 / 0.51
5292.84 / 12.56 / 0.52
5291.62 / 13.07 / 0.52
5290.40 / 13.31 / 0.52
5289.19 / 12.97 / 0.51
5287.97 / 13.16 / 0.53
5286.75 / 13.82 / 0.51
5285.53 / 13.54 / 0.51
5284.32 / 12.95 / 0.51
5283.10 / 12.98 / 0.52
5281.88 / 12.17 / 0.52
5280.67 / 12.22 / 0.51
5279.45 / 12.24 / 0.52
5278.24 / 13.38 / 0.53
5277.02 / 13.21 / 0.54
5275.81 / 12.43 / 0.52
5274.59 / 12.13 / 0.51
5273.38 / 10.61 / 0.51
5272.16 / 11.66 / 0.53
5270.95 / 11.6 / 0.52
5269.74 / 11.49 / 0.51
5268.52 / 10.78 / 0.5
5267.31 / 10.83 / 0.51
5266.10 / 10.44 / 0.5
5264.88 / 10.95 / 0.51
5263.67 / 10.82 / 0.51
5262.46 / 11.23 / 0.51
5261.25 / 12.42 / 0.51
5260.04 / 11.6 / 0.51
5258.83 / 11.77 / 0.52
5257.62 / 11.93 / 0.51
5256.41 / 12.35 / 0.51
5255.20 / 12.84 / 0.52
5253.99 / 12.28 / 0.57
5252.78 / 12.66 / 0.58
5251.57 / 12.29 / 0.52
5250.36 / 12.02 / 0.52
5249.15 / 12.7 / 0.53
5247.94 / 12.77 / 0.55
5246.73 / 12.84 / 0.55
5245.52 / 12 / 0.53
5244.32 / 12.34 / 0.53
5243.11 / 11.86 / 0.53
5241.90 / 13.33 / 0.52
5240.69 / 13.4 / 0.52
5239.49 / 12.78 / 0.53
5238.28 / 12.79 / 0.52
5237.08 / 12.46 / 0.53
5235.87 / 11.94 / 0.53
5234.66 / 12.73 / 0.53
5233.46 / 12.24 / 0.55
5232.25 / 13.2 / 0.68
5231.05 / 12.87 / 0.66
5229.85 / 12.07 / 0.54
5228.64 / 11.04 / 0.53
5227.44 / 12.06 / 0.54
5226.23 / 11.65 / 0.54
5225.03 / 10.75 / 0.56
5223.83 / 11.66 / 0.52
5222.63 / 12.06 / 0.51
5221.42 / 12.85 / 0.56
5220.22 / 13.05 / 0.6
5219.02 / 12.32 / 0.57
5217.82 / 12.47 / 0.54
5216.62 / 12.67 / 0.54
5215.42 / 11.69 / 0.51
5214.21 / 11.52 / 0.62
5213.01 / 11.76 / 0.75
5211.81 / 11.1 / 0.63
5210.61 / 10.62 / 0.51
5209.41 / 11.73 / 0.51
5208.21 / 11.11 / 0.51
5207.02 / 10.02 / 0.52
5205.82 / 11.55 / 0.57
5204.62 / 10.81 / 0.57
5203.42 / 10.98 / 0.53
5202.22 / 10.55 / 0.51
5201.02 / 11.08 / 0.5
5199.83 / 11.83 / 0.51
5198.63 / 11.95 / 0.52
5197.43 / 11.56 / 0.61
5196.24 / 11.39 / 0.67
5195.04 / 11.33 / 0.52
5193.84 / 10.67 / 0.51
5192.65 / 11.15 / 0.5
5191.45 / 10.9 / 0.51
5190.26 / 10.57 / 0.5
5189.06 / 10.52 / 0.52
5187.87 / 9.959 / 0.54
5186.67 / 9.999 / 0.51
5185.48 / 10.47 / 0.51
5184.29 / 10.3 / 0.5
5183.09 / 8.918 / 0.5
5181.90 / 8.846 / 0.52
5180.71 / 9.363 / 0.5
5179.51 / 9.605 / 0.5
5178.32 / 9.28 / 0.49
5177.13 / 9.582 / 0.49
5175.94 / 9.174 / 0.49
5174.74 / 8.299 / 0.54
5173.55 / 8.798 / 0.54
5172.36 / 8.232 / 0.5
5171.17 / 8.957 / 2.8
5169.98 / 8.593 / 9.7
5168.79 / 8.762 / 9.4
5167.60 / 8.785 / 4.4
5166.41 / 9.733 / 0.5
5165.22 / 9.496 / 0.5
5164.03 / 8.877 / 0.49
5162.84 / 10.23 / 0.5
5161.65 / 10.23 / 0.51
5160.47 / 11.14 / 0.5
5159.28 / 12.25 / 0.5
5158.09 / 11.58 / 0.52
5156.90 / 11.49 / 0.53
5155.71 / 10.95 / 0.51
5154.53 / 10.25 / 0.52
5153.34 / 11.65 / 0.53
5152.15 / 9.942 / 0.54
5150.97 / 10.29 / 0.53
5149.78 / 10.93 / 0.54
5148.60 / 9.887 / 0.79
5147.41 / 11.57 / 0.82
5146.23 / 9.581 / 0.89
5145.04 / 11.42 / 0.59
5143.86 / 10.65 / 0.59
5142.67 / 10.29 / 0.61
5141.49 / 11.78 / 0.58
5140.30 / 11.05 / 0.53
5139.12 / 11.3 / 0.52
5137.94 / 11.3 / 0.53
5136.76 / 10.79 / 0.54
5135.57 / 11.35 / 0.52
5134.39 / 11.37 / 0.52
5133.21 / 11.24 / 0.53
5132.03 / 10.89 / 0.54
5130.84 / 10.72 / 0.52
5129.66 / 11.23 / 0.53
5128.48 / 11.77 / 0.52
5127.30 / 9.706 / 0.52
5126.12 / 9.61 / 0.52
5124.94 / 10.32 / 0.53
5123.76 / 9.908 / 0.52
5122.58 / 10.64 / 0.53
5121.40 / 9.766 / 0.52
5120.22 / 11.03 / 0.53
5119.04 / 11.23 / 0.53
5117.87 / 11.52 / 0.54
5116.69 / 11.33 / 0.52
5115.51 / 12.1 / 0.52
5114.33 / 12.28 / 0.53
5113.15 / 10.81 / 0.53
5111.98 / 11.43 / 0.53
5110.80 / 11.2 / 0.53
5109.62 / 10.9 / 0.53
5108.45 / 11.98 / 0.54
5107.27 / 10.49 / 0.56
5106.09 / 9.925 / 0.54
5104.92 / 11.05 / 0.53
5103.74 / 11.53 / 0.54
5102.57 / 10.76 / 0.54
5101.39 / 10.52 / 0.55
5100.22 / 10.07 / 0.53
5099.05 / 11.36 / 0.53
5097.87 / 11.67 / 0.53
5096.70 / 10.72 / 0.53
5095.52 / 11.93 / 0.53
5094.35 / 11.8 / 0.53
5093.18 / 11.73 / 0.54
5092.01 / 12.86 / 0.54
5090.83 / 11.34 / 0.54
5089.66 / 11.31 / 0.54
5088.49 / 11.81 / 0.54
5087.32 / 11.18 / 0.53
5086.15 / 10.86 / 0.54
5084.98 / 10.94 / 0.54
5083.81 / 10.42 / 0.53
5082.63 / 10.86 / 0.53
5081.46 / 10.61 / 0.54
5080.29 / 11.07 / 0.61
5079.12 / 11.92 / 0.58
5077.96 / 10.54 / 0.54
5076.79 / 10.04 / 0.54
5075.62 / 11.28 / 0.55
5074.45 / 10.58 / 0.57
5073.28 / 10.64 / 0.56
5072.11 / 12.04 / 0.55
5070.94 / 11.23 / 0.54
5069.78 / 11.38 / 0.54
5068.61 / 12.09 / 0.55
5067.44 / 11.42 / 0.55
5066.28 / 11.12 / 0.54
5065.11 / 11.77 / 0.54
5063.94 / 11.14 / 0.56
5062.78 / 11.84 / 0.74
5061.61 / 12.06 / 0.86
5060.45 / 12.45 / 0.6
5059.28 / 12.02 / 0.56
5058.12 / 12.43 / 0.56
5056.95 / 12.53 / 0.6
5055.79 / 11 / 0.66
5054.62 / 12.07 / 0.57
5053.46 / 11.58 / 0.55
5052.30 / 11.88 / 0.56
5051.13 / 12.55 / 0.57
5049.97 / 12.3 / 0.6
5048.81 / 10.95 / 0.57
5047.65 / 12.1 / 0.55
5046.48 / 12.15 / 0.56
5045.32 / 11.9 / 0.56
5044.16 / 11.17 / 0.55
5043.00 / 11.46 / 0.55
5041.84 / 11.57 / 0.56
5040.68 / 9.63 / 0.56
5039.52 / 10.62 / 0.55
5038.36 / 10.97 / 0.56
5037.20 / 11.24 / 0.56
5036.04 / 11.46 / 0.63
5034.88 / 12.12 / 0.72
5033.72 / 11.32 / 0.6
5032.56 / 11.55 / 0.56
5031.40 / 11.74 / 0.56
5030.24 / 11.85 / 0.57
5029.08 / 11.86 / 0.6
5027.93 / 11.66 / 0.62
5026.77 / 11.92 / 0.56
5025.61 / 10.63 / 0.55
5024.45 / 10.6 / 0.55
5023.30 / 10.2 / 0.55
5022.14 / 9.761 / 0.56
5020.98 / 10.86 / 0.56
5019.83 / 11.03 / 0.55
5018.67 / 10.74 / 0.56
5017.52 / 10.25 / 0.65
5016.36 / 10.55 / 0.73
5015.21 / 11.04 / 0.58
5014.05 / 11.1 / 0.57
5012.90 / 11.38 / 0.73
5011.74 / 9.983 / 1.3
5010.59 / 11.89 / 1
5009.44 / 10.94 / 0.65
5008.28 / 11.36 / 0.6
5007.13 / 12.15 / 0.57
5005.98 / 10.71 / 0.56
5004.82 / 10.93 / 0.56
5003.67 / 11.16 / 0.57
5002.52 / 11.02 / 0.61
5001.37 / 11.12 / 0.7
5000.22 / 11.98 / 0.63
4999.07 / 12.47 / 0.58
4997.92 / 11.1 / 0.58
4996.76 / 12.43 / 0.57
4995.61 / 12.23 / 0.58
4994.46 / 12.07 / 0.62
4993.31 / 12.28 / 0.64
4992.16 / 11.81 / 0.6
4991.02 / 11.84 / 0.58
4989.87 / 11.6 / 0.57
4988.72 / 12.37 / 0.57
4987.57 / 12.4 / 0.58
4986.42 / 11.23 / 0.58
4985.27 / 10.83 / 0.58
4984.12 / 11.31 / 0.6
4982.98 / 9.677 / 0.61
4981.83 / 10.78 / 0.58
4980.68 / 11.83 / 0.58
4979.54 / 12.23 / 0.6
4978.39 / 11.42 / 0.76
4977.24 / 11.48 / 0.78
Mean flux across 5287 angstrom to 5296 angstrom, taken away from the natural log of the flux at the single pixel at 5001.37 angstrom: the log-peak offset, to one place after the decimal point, -10.6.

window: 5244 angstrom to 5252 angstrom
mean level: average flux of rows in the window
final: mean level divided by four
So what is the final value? 3.11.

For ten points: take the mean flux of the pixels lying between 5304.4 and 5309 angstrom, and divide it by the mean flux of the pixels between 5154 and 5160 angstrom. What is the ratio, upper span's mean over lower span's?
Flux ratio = 1.23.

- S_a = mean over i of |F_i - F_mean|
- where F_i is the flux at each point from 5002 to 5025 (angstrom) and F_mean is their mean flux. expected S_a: 0.43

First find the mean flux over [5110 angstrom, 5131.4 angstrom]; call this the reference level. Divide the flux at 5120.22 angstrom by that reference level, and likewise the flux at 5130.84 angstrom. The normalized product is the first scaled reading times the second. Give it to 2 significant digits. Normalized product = 0.99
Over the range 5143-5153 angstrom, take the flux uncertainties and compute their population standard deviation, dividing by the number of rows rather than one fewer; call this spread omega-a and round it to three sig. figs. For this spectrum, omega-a 0.137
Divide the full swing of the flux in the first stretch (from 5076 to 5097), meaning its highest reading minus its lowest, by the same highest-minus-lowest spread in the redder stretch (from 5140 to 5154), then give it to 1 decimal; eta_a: 1.3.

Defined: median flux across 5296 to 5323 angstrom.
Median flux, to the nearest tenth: 13.5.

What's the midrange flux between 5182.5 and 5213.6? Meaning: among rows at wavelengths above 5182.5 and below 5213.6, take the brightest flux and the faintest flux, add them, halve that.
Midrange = 10.4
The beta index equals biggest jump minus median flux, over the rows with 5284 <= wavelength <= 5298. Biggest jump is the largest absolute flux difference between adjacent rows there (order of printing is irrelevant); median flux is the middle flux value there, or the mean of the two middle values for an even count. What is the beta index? -12.4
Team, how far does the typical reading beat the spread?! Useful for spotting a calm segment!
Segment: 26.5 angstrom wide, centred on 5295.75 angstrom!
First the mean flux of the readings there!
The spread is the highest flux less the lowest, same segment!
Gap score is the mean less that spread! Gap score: 11.4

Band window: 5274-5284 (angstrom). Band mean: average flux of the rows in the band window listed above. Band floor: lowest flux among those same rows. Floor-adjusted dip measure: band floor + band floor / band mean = 13.1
